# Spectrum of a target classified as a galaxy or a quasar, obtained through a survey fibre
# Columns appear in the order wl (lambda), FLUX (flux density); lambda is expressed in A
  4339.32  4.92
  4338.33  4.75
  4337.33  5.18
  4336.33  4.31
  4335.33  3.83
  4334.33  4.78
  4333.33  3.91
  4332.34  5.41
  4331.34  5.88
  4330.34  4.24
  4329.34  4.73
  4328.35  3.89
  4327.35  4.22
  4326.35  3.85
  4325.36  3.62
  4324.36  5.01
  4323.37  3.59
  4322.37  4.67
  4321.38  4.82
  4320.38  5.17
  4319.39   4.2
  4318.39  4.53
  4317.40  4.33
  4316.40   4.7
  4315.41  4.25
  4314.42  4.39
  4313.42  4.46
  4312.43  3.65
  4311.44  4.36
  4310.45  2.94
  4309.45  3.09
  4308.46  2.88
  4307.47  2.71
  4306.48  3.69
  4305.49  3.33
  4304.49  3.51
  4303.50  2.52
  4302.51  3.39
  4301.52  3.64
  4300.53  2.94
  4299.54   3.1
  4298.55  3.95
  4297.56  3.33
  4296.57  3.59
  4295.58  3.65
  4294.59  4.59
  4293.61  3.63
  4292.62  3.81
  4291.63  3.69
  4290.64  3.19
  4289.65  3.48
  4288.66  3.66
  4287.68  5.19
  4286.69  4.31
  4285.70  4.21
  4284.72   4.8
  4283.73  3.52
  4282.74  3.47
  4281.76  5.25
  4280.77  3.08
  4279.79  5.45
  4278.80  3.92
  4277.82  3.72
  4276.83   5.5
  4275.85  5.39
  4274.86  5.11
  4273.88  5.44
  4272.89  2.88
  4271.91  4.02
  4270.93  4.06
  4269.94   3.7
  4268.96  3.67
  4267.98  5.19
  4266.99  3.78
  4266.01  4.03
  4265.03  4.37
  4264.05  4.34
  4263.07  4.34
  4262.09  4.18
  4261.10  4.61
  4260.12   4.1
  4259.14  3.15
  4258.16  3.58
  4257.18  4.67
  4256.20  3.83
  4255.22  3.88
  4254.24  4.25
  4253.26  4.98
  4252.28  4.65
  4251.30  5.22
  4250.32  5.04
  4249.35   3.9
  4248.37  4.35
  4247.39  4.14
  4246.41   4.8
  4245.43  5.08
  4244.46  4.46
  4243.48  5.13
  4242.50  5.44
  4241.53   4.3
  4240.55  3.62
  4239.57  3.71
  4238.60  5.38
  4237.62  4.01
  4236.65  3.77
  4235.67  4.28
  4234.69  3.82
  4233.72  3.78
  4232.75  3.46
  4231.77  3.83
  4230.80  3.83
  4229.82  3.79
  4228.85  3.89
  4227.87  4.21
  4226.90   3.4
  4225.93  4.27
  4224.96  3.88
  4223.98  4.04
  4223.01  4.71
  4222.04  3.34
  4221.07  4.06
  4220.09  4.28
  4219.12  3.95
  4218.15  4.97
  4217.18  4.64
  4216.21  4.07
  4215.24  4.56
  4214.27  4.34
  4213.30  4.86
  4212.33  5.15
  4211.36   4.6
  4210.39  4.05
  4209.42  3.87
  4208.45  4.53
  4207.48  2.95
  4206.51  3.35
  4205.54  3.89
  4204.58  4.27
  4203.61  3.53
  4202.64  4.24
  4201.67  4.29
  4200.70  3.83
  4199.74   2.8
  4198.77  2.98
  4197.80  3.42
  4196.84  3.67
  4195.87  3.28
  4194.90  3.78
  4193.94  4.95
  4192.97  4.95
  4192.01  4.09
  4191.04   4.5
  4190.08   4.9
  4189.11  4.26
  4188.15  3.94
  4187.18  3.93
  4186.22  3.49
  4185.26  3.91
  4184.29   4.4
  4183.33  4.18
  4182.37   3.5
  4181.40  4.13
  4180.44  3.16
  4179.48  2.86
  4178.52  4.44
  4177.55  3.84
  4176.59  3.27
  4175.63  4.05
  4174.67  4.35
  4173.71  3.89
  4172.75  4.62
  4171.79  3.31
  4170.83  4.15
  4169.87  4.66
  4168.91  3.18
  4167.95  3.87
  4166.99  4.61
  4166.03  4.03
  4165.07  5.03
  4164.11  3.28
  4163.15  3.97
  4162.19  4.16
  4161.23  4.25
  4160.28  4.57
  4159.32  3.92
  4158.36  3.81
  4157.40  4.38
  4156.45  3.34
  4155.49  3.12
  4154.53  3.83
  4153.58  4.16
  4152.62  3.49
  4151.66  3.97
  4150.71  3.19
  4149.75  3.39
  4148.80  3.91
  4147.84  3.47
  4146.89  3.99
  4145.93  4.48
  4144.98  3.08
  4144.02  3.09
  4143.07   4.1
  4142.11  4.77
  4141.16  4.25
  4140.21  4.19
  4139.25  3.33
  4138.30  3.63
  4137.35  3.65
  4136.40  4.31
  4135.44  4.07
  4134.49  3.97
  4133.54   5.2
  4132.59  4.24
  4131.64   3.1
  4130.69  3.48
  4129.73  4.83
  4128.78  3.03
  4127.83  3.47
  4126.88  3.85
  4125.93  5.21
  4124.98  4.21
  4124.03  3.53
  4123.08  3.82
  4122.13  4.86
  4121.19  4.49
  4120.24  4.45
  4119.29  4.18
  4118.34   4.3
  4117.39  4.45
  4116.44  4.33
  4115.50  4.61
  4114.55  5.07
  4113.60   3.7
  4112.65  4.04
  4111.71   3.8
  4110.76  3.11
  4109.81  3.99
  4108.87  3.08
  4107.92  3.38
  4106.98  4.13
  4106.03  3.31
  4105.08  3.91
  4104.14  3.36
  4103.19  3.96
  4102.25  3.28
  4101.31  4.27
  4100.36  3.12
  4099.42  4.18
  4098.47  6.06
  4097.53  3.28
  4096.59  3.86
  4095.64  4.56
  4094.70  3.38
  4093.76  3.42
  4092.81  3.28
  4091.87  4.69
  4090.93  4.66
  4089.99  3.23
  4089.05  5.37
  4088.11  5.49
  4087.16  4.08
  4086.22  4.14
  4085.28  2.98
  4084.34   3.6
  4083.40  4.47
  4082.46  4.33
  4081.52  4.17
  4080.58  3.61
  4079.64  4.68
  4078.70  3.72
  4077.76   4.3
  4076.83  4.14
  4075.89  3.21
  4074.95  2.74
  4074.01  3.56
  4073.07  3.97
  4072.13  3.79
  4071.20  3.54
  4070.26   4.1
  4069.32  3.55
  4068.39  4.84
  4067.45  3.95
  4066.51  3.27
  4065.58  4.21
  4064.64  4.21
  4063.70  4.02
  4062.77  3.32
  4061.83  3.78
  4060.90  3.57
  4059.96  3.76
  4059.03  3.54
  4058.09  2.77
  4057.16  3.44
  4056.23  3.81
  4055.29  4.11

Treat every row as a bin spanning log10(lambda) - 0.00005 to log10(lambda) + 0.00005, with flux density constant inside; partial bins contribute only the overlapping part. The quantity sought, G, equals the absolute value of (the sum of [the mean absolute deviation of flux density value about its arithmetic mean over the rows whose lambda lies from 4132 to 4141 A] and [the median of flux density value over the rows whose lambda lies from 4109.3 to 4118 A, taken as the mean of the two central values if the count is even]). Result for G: 4.41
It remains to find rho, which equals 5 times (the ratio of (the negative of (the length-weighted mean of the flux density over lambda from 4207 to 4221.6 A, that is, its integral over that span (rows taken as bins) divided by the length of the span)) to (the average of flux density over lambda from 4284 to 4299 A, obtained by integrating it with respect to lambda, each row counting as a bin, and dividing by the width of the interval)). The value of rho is -5.5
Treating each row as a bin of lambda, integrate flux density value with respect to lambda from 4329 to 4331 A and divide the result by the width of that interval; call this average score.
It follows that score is 4.6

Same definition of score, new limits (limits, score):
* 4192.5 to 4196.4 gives 4.2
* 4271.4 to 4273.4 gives 3.5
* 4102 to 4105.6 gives 3.6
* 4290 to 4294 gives 3.6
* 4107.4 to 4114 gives 3.6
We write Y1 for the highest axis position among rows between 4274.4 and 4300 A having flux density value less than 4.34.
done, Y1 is 4299.54 A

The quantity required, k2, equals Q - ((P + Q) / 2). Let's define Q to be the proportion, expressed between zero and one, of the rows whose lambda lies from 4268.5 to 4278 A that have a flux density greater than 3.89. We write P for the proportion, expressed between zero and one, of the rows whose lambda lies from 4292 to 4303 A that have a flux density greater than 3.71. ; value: 0.2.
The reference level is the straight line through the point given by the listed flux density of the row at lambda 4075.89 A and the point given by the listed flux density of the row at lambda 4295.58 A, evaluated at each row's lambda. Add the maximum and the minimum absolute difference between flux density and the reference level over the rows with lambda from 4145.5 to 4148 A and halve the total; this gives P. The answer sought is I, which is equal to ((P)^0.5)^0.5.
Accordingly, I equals 0.89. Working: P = 0.62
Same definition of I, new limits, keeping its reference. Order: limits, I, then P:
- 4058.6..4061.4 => 0.83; 0.47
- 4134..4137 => 0.95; 0.81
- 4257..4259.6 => 0.86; 0.55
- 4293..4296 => 0.83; 0.47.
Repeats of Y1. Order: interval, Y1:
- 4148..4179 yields 4177.55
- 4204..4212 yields 4210.39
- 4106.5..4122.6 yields 4119.29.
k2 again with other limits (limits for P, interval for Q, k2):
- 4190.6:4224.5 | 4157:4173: 0.0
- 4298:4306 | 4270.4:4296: 0.2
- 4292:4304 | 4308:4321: 0.2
